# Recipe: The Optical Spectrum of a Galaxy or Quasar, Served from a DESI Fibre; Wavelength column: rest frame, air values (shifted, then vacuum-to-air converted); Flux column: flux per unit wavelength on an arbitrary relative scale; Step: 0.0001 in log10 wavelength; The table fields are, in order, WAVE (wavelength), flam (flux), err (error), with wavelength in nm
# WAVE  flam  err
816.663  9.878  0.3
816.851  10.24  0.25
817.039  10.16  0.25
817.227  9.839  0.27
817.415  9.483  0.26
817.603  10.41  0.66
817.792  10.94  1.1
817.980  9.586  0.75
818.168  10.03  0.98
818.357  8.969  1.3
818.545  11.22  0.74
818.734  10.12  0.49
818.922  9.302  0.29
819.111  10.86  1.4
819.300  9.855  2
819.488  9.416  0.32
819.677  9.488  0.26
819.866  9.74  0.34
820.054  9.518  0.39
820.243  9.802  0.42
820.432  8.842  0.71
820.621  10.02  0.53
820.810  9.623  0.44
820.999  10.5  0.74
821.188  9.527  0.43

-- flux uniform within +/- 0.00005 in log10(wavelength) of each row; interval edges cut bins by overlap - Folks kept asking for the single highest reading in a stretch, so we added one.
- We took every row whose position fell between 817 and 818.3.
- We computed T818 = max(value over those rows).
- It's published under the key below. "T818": 10.94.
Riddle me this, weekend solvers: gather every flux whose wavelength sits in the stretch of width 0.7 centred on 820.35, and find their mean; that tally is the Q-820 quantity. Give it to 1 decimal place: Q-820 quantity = 9.5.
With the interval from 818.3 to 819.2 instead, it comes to 10.1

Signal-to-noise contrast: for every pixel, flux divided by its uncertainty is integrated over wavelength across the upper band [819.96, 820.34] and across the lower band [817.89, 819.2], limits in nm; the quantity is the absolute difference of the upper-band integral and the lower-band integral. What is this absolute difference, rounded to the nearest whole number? 11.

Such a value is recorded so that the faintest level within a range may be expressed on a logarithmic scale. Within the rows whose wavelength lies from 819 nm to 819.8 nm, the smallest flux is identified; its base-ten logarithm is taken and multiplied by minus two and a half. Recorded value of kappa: -2.43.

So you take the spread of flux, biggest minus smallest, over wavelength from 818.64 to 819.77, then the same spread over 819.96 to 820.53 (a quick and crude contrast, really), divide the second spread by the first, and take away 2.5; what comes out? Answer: -1.88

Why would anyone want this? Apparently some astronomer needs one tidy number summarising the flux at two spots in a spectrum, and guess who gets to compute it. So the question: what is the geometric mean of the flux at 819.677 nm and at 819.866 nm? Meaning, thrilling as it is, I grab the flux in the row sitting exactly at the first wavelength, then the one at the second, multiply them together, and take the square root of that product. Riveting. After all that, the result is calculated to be 9.61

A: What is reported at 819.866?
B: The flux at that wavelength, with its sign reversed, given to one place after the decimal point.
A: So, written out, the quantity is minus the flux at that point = -9.7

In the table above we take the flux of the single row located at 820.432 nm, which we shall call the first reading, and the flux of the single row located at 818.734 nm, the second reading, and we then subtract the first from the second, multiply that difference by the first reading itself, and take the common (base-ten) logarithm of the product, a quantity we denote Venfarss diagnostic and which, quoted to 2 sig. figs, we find 1.1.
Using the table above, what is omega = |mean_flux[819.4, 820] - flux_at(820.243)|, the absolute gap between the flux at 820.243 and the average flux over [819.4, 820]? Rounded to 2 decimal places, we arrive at 0.25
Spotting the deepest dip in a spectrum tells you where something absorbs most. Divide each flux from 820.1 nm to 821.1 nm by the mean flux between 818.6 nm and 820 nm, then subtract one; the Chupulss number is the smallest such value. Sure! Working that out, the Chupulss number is -0.10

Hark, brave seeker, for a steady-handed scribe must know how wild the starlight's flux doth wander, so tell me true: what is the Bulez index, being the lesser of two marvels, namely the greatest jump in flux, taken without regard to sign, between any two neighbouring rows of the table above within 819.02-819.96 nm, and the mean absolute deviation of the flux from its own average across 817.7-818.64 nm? 0.74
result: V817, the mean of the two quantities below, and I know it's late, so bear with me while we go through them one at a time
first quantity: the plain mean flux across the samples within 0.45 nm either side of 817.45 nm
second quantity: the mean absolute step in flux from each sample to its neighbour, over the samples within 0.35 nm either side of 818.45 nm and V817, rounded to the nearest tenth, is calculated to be 5.8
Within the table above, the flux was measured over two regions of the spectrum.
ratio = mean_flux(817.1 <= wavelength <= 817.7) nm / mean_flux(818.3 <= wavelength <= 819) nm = 1.00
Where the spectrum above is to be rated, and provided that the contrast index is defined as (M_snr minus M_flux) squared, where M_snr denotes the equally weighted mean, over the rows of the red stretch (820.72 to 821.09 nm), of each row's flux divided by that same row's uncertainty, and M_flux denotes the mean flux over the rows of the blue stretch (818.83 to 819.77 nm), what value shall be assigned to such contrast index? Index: 68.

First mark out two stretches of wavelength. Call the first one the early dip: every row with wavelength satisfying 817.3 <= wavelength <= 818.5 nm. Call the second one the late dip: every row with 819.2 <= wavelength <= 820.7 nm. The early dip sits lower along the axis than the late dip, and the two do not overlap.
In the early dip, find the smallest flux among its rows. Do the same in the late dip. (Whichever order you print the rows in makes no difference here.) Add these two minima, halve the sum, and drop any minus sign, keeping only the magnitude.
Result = 8.91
